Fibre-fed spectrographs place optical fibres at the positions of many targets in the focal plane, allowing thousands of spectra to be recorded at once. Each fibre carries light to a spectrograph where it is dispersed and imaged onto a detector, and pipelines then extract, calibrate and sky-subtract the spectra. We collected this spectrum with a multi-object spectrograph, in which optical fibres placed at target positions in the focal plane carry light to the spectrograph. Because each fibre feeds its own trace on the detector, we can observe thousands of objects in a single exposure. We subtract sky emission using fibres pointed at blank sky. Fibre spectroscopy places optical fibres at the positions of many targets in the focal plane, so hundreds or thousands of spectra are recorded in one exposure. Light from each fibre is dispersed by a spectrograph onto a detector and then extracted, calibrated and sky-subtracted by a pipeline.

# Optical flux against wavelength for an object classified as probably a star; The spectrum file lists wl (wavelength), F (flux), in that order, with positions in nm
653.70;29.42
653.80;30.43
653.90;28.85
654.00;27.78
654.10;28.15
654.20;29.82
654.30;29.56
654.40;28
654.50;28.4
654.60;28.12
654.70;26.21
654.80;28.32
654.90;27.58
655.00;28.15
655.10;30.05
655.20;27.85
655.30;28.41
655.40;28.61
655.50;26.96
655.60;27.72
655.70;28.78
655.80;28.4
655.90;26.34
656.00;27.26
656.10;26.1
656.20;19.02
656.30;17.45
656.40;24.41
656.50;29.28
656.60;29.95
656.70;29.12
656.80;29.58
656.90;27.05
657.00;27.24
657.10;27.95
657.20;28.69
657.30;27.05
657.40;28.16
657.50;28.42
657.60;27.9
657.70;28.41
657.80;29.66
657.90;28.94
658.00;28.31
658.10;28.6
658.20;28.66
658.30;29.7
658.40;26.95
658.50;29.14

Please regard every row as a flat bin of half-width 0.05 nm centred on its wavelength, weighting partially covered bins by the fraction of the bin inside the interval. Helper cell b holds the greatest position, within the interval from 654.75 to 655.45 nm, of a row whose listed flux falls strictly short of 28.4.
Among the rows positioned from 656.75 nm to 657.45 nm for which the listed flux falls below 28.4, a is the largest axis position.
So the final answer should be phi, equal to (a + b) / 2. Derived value 656.30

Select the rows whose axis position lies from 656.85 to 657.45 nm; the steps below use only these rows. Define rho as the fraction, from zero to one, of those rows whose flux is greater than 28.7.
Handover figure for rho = 0.00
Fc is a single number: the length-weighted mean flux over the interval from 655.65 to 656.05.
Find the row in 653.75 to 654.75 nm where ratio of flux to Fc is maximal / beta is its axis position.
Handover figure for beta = 653.80 nm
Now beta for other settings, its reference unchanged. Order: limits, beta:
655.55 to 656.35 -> 655.70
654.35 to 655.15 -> 655.10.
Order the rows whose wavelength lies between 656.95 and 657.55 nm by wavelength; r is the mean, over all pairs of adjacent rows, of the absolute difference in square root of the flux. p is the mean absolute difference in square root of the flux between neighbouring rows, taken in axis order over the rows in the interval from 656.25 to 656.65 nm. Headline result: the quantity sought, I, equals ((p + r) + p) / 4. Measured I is 0.24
